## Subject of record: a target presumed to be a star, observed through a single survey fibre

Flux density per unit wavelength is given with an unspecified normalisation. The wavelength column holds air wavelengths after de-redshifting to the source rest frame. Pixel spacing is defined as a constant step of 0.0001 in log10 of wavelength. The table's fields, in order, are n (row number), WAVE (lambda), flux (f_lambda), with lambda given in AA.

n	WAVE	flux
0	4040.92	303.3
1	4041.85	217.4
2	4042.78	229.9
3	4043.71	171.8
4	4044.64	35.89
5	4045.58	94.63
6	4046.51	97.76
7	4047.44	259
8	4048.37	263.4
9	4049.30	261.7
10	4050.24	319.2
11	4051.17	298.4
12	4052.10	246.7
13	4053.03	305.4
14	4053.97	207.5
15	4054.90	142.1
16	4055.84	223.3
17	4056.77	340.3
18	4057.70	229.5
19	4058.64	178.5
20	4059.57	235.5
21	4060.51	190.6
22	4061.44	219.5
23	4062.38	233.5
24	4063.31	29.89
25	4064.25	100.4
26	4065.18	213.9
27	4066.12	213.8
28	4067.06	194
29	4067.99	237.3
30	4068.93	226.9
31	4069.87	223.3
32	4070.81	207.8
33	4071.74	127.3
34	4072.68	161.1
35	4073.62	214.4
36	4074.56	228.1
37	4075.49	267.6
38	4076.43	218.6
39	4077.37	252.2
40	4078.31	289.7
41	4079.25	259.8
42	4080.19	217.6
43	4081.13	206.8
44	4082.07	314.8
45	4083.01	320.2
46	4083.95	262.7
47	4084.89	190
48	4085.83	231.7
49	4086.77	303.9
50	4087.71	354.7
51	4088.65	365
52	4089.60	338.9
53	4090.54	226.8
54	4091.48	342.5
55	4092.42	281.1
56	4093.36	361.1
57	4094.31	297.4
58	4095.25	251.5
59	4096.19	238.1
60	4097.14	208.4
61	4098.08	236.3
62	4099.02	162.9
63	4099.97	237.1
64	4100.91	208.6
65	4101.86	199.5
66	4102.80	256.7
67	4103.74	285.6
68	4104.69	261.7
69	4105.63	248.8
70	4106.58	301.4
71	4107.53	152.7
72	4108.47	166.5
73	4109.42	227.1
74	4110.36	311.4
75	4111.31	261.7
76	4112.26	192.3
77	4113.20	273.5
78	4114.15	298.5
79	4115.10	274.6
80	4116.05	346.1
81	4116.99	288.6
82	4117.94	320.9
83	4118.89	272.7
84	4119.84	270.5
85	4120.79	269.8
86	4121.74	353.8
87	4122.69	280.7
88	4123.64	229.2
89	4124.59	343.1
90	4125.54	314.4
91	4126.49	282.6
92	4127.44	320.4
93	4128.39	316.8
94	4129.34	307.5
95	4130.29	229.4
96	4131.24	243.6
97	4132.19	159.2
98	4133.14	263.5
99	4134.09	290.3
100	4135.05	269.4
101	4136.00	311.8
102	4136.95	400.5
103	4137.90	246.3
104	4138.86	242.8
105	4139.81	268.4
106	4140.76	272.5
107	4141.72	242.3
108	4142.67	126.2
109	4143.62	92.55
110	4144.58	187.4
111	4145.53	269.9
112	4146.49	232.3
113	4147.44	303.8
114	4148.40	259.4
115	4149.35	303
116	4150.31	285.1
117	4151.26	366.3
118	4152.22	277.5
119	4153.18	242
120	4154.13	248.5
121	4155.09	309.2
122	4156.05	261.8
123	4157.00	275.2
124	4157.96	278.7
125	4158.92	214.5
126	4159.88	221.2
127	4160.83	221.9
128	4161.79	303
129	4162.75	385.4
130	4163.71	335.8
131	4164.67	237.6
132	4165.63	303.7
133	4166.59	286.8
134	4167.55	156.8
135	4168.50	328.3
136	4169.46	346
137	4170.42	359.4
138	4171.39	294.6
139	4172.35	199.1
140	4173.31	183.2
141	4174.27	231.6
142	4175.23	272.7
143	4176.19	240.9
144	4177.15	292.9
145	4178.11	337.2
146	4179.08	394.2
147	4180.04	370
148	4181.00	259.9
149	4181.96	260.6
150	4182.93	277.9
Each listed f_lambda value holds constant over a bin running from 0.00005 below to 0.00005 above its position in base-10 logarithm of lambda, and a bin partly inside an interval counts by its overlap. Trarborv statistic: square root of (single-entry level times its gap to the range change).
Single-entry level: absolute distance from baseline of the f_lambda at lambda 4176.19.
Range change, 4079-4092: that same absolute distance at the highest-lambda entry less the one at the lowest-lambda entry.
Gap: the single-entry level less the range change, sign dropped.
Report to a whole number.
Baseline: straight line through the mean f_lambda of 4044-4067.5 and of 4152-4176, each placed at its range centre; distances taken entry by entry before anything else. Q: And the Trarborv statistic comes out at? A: 38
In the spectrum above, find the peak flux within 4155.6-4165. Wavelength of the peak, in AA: 4162.75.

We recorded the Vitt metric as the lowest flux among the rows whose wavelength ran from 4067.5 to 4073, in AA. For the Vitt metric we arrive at 127.3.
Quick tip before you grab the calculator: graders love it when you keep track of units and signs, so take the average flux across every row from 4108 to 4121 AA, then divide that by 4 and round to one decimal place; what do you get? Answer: 67.4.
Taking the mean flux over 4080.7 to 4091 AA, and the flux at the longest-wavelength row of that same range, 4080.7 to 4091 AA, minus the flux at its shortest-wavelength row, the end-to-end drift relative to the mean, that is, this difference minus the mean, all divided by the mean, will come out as -0.93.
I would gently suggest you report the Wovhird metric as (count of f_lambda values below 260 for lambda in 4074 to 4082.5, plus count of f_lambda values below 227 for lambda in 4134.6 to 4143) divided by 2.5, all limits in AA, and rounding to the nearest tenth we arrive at 2.8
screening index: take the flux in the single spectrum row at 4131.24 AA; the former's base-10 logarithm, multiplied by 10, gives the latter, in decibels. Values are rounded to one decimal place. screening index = 23.9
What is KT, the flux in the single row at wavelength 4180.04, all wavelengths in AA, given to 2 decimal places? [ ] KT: 370.00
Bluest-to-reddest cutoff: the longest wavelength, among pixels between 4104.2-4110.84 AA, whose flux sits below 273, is 4109.42 AA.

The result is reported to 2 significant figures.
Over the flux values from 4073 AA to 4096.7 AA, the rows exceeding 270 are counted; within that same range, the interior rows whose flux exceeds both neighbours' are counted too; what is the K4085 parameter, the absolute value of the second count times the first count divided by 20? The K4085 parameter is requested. 3.3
